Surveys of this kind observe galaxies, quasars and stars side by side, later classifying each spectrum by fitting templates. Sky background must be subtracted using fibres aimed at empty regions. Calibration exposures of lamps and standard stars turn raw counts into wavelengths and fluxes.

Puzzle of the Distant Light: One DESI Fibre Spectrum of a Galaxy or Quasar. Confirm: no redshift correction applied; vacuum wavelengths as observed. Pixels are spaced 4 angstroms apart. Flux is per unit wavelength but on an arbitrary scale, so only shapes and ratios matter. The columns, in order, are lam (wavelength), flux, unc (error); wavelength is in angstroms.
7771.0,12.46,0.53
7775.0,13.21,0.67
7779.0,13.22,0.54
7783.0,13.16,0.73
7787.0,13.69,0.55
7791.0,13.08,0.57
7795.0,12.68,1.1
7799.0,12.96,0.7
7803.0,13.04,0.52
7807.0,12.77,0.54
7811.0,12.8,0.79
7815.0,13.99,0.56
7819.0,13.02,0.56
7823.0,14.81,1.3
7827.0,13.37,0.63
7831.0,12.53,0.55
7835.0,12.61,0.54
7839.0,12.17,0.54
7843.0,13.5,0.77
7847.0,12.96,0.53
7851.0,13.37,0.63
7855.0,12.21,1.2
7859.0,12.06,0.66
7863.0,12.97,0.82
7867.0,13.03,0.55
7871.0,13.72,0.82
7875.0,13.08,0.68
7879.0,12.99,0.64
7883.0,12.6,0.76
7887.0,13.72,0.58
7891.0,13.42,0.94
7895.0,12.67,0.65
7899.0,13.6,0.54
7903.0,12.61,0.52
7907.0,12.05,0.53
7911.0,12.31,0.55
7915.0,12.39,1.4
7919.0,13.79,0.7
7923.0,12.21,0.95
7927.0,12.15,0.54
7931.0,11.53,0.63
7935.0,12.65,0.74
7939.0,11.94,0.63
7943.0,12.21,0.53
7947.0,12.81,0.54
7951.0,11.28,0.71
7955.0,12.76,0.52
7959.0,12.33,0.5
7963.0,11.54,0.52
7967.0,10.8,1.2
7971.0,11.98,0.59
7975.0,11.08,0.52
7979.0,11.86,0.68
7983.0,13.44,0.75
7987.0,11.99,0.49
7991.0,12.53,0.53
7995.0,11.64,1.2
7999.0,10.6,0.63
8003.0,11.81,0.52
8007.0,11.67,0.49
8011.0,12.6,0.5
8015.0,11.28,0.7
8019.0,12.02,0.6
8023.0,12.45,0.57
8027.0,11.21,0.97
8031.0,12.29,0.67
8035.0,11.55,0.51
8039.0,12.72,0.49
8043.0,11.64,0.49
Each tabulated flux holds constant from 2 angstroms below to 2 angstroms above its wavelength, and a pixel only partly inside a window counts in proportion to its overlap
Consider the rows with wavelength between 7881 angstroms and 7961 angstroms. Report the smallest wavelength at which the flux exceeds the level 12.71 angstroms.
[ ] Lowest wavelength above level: 7887.0 angstroms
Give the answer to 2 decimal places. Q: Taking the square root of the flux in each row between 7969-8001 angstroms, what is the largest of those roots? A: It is 3.67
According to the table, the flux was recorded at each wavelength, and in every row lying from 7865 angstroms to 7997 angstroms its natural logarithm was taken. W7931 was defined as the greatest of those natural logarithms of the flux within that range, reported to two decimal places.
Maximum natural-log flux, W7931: 2.62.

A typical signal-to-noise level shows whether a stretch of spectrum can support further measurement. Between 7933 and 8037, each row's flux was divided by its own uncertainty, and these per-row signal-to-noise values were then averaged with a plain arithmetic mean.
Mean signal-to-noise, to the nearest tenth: 19.7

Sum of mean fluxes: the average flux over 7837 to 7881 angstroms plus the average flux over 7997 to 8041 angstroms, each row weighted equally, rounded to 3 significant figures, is 24.8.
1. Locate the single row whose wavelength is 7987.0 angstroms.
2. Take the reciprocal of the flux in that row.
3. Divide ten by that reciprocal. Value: 120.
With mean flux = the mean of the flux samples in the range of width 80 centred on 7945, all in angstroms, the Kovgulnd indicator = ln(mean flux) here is 2.50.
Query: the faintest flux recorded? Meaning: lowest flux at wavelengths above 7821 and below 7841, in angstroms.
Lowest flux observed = 12.17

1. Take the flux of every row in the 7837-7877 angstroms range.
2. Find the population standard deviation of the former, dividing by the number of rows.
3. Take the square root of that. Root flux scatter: 0.74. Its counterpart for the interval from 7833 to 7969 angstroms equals 0.84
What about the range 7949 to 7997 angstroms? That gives 0.85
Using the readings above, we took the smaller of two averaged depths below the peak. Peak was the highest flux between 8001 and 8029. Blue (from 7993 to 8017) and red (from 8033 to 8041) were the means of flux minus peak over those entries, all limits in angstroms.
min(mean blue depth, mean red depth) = -1.00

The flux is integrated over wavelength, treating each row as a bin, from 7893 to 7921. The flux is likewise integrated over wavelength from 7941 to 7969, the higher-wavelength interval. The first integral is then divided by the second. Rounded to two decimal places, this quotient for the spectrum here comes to 1.07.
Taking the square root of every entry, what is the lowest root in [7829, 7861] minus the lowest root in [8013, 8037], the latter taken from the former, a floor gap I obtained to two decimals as 0.12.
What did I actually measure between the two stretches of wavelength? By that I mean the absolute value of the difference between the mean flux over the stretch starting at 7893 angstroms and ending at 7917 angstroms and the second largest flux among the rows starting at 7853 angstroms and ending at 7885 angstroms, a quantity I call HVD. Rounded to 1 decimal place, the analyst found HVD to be 0.5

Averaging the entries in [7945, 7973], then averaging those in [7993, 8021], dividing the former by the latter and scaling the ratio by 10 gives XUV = 10.2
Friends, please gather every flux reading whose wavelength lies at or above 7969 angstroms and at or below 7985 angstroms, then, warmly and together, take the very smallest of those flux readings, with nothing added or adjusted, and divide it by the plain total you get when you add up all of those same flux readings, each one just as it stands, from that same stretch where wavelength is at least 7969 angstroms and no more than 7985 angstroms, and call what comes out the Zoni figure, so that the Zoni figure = 0.229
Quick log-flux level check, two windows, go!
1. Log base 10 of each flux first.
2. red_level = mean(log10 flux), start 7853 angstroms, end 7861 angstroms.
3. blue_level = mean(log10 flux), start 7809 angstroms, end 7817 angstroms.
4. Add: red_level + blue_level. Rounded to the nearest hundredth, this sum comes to 2.21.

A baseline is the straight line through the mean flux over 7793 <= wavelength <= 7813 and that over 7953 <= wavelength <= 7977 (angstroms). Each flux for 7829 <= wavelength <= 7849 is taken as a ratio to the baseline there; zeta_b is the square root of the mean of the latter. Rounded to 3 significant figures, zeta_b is 1.01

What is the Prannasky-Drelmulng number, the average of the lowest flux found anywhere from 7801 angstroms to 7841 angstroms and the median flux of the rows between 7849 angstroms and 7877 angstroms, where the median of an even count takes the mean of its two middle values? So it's 12.60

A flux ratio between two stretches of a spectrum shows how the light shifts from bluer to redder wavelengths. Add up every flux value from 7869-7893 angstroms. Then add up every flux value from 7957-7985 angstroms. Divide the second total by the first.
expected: 1.0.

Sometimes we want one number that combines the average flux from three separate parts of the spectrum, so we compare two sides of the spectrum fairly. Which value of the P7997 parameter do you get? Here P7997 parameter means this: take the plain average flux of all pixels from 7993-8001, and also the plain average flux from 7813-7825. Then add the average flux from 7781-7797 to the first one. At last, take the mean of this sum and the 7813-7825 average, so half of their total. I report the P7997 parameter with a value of 19.1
